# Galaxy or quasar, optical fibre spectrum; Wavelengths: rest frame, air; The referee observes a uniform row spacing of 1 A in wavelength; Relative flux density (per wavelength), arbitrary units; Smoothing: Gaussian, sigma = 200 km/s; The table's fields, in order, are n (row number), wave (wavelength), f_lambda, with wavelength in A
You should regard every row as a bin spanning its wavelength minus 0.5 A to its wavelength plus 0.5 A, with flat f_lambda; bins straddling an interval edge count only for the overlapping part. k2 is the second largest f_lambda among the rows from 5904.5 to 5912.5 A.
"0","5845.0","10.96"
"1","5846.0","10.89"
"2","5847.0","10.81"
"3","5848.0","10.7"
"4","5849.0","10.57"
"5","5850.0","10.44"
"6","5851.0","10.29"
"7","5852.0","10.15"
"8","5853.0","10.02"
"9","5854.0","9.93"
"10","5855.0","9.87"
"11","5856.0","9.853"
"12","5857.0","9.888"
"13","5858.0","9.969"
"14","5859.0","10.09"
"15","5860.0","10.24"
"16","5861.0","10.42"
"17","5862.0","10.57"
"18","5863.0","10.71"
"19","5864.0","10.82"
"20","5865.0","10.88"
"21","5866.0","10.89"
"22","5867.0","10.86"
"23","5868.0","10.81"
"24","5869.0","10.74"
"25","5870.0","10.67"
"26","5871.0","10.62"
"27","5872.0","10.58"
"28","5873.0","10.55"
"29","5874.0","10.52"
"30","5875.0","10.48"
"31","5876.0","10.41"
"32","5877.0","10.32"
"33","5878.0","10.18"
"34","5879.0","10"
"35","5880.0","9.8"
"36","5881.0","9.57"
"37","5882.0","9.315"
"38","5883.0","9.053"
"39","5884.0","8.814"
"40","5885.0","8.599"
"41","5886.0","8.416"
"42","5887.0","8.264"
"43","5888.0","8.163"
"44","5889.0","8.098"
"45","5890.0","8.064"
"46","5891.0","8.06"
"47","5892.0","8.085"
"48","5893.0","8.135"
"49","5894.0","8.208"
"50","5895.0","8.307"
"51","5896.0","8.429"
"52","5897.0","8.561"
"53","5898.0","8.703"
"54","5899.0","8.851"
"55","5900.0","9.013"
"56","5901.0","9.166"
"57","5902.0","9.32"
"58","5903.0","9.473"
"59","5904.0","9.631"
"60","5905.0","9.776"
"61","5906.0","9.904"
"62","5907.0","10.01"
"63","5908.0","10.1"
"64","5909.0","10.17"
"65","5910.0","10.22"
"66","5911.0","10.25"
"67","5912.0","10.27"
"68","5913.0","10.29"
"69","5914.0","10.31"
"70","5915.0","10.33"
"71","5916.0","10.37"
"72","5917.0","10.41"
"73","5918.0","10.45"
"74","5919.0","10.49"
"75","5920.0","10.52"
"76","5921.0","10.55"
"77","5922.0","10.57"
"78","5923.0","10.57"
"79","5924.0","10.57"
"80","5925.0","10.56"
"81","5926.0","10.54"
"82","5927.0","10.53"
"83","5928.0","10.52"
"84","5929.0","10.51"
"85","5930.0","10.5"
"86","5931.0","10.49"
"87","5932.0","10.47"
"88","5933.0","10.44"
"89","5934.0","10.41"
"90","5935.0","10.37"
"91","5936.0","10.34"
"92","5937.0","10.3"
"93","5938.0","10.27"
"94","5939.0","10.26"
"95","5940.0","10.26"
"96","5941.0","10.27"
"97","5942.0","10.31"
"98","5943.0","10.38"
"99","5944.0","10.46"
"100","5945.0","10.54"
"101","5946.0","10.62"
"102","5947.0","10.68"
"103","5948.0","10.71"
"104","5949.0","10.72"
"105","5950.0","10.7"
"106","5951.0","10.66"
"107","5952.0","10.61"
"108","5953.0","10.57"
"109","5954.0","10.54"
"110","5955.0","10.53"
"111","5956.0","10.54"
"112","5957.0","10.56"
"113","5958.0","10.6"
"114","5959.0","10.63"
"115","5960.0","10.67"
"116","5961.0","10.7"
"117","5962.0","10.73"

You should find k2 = 10.25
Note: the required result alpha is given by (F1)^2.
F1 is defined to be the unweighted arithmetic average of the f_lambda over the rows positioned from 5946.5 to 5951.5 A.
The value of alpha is 114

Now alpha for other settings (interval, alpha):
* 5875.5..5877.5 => 107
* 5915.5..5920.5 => 109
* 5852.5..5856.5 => 98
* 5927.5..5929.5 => 111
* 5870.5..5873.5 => 112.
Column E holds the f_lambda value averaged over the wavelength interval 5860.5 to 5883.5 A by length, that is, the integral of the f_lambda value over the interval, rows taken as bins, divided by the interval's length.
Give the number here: 10.4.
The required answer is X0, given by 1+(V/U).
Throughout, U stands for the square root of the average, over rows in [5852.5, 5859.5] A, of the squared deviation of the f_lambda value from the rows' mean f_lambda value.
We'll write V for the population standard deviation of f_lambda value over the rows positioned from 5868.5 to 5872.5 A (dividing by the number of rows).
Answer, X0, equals 1.7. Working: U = 0.08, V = 0.06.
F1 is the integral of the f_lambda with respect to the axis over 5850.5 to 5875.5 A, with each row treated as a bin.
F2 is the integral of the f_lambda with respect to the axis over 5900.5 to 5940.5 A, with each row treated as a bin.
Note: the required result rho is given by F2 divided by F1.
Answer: 1.6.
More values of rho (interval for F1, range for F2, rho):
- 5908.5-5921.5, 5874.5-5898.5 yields 1.6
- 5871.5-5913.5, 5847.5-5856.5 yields 0.2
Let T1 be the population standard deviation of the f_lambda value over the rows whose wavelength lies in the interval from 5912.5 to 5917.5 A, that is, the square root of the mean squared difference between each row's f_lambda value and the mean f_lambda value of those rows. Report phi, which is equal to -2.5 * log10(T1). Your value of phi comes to 3.4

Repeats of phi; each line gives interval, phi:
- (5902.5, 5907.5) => 1.8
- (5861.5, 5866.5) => 2.3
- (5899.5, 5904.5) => 1.7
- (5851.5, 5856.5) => 2.4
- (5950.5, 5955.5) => 3.3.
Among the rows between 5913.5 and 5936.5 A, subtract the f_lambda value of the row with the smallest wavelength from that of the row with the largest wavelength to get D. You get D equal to 0.0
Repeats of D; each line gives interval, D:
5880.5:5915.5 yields 0.8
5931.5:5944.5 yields 0.0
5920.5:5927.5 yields 0.0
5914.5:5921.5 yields 0.2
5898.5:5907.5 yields 1.2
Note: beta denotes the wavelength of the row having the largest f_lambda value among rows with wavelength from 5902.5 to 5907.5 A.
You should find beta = 5907.0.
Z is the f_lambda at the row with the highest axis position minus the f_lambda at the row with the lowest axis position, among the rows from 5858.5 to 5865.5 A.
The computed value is 0.8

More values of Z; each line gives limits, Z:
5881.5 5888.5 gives -1.2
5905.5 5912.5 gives 0.4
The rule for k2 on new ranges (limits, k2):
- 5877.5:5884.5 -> 10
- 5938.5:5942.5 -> 10.27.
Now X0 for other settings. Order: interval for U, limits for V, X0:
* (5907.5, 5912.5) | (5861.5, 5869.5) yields 2.7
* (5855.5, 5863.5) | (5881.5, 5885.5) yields 1.9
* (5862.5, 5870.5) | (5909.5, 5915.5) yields 1.5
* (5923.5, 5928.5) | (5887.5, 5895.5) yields 5.3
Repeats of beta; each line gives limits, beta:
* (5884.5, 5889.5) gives 5885.0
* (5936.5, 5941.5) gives 5937.0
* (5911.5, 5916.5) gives 5916.0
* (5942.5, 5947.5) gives 5947.0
